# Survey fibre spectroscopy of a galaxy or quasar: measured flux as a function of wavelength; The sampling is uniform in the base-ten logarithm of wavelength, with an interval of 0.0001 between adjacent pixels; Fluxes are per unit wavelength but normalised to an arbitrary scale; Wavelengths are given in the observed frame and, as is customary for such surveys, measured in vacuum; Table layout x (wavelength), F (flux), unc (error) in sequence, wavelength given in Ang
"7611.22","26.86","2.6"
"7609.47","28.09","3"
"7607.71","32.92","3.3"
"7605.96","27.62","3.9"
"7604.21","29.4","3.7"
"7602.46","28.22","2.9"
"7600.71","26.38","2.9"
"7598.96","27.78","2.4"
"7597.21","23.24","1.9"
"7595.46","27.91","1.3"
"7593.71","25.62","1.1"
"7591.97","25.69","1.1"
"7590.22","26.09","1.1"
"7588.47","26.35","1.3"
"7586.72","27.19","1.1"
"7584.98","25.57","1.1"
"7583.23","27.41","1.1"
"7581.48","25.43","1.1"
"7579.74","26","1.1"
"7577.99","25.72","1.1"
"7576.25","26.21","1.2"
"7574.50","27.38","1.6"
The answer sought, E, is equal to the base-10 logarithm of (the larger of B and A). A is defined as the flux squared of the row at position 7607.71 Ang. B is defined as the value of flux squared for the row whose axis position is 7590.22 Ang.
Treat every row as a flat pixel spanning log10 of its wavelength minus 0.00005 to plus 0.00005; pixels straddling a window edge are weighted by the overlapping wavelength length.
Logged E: 3.03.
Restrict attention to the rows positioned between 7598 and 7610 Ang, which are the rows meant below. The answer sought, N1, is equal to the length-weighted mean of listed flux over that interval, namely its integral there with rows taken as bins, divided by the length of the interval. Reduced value 28.60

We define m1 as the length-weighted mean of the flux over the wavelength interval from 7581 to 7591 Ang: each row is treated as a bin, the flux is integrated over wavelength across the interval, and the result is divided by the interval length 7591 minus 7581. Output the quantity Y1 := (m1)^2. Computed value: 695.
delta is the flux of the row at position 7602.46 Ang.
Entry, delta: 28.22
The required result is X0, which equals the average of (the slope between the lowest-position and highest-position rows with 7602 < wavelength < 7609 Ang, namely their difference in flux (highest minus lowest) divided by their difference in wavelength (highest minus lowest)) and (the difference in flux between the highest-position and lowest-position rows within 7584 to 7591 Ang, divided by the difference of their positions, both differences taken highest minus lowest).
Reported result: 0.50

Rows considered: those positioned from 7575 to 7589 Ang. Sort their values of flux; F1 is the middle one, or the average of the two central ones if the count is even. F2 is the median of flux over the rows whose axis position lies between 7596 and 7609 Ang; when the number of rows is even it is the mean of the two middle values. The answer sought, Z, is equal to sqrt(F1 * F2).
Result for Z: 26.9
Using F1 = 26.1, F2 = 27.8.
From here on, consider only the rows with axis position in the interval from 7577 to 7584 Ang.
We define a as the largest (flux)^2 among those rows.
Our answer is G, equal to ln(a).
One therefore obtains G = 6.62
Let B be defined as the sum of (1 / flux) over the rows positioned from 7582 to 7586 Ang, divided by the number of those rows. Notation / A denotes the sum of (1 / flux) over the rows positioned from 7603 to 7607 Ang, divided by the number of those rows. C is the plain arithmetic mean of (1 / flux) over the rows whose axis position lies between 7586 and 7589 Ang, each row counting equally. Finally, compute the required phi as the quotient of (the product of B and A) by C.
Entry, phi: 0.036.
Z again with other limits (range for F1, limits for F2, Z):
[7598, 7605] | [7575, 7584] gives 27.0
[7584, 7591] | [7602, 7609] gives 27.5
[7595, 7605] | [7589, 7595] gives 26.7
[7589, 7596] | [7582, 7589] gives 26.3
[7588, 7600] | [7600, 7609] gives 27.1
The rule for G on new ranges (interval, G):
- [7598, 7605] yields 6.76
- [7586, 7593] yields 6.61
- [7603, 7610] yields 6.99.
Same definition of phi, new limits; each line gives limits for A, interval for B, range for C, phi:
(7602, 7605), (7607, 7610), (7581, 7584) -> 0.030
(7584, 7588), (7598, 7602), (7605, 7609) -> 0.042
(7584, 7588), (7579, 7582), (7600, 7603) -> 0.040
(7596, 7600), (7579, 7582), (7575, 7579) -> 0.040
